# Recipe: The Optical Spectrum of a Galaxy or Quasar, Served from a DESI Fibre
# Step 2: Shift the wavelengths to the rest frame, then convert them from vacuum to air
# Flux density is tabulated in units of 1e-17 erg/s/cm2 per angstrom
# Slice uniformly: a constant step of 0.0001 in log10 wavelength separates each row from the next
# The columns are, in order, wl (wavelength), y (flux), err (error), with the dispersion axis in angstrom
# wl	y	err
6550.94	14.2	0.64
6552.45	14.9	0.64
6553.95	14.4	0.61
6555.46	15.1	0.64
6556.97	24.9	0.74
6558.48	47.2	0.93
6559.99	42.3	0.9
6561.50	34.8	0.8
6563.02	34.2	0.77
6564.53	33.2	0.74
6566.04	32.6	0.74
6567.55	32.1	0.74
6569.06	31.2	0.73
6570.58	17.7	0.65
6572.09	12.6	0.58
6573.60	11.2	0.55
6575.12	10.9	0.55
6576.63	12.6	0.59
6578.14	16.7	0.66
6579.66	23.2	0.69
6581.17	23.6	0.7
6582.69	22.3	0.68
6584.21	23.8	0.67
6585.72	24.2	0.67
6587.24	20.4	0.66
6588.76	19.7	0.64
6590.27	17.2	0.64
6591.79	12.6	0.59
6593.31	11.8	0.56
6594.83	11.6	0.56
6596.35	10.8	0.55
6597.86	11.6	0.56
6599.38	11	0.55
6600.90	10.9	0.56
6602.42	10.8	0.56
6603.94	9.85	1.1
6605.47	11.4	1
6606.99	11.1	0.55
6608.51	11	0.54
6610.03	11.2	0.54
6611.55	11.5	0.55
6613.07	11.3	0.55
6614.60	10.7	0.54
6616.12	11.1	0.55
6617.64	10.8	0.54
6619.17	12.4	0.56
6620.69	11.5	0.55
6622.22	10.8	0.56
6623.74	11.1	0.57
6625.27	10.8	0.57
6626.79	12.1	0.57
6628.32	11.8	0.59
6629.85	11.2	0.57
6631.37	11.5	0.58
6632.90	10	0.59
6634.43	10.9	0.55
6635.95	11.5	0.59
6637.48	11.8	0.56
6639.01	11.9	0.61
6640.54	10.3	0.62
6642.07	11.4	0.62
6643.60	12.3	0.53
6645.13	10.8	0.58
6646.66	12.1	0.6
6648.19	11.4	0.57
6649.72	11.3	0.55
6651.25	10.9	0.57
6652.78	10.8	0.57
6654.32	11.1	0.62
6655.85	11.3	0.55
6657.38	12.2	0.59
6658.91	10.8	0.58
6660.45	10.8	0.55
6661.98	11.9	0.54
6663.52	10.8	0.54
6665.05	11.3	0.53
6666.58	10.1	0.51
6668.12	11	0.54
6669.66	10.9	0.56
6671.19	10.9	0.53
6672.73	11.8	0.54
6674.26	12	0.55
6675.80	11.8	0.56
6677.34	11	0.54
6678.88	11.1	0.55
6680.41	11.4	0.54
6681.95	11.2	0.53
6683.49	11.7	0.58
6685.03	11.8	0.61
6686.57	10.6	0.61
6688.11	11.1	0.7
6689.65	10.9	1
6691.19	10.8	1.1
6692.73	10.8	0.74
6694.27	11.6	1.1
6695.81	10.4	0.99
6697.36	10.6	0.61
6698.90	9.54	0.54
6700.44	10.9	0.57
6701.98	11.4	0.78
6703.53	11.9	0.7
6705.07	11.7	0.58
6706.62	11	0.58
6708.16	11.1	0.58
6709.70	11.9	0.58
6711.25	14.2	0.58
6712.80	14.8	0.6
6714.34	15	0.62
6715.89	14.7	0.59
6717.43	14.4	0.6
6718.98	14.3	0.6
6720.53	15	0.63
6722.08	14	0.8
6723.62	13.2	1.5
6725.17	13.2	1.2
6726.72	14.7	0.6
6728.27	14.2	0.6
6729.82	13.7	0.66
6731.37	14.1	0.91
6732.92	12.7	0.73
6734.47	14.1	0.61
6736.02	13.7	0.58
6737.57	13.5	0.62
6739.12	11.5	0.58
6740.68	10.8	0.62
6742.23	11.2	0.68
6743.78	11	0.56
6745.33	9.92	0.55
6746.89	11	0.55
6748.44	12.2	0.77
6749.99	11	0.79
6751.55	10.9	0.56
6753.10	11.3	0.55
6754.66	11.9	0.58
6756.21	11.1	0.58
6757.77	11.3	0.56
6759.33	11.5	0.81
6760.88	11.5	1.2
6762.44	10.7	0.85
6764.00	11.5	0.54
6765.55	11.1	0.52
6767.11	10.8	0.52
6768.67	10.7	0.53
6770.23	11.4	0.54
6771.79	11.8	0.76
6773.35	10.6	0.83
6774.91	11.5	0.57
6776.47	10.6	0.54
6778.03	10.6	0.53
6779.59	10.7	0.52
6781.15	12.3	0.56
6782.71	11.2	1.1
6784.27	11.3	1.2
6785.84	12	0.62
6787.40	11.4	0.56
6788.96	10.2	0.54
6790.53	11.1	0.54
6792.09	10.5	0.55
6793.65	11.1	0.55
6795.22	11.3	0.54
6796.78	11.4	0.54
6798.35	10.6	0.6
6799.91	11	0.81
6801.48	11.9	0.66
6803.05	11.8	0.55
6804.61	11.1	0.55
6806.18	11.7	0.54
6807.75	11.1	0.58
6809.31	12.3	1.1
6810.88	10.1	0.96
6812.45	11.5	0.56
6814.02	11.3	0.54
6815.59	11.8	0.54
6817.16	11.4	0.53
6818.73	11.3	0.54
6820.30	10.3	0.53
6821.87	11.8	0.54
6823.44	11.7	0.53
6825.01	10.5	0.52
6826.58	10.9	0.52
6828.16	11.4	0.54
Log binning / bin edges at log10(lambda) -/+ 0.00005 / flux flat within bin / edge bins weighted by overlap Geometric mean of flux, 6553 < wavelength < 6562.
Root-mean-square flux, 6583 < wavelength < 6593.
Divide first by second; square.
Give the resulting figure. 1.8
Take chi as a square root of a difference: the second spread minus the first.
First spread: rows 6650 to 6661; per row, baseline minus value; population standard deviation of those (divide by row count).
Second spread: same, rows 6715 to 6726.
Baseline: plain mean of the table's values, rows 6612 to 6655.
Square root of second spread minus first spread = 0.419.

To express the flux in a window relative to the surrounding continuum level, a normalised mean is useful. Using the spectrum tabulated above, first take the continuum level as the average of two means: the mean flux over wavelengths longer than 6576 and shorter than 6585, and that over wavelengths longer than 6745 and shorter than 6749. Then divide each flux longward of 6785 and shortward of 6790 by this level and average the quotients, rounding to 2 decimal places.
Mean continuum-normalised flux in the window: 0.71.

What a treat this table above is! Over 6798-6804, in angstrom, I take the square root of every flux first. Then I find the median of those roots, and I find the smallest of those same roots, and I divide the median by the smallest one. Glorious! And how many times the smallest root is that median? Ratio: 1.04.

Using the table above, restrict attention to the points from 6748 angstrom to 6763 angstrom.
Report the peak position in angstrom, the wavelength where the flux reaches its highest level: 6748.44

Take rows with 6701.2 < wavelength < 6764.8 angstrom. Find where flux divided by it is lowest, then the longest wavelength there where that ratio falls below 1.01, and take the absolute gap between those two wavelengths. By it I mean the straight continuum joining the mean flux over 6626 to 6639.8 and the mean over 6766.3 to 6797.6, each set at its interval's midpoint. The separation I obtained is 17.1 angstrom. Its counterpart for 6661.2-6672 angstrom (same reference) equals 4.6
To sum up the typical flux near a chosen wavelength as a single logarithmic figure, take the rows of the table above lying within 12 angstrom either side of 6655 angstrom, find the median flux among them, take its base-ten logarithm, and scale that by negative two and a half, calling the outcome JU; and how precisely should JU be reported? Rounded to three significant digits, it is -2.62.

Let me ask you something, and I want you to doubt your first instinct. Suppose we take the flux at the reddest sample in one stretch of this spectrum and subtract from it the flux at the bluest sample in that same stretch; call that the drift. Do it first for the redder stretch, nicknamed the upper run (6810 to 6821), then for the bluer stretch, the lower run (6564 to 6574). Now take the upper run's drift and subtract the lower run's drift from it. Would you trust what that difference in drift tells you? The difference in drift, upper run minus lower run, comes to 22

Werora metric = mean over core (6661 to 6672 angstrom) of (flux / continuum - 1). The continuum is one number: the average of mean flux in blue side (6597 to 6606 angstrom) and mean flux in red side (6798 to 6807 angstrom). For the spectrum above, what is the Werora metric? -0.01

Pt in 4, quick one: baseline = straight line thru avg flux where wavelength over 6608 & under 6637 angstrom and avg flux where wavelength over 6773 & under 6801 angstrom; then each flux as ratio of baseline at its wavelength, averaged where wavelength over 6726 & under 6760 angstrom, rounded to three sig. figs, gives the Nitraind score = 1.09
